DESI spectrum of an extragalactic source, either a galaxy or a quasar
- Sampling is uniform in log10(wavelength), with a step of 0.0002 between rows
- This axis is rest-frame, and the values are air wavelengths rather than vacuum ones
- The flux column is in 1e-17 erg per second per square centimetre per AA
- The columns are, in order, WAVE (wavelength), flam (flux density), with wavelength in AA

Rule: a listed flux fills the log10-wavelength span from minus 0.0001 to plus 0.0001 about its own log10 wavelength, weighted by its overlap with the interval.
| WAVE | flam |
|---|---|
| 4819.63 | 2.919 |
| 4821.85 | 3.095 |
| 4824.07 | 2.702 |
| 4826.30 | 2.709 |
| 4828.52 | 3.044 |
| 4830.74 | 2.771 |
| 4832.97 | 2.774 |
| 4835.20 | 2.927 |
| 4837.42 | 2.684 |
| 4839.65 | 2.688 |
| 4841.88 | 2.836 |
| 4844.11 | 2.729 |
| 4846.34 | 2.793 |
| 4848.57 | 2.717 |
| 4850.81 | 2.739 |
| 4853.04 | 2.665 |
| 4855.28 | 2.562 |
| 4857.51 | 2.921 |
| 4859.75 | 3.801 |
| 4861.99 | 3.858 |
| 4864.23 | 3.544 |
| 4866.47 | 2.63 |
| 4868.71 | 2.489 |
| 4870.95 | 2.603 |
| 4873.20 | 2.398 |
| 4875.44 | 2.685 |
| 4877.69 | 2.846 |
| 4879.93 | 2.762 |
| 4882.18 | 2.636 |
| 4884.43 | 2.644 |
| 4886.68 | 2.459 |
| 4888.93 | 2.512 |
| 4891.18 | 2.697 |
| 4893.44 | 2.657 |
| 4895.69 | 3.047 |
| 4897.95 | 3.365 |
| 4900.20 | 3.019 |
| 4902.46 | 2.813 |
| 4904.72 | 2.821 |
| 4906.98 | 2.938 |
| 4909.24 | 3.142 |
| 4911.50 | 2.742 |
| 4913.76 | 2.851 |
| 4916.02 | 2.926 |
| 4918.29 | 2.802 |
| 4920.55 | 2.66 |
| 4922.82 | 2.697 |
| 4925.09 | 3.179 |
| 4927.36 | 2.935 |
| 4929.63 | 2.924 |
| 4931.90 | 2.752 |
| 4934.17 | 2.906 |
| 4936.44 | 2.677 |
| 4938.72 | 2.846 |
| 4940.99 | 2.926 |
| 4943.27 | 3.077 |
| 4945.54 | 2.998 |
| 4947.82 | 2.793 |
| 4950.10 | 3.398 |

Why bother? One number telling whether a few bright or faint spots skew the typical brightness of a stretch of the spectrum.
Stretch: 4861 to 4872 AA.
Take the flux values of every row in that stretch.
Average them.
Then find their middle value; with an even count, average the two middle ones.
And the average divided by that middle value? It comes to 1.15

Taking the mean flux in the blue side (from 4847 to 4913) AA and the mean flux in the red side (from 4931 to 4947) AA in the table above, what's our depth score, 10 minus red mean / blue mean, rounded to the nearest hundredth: 8.99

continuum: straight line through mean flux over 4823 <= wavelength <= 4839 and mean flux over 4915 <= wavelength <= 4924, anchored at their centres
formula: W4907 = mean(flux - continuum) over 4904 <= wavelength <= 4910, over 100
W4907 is 0.0019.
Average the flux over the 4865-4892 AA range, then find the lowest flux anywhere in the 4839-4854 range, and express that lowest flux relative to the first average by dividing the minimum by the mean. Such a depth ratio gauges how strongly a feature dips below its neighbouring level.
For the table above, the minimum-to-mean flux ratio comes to 1.02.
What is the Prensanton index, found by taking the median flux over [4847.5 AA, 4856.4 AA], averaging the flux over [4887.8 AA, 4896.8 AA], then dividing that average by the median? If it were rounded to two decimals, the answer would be 1.01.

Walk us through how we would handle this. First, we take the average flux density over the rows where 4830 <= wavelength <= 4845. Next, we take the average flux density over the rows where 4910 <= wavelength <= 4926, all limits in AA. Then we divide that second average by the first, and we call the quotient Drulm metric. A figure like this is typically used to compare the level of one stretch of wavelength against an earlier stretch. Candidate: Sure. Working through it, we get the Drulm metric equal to 1.02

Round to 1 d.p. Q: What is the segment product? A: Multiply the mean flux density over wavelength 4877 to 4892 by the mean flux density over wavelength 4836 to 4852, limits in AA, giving 7.3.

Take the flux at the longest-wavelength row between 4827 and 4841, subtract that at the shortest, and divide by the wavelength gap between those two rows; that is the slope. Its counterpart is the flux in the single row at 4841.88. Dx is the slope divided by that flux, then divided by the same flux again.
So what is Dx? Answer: -0.0040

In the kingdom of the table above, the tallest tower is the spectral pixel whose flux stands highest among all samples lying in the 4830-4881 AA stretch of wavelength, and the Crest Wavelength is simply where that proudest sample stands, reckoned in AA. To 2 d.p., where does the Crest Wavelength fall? 4861.99 AA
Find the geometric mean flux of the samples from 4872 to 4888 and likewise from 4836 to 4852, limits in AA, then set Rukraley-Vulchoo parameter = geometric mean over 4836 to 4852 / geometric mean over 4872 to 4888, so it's 1.04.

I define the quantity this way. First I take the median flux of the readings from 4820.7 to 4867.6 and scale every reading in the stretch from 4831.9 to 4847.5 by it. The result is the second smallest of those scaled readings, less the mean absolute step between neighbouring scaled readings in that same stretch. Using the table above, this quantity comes 0.927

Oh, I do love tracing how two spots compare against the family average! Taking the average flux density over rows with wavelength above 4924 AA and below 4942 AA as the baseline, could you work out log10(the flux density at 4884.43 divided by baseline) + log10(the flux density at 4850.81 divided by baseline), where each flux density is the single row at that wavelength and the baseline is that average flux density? -0.06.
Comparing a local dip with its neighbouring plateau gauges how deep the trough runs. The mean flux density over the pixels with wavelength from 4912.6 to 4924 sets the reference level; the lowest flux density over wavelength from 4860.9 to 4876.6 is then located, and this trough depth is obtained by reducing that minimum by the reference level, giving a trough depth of -0.39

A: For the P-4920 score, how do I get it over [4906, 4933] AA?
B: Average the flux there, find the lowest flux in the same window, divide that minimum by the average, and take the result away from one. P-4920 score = 0.08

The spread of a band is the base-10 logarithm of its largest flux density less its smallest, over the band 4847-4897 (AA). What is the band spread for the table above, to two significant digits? 0.16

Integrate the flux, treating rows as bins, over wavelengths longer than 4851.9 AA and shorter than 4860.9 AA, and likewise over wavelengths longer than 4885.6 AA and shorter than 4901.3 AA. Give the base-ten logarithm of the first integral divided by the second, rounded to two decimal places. -0.22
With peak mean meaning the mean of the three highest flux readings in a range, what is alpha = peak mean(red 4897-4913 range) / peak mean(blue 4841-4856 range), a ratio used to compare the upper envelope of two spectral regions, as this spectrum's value 1.138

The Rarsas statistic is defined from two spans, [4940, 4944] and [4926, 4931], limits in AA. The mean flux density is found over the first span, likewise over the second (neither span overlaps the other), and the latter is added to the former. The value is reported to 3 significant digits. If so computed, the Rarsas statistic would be 5.93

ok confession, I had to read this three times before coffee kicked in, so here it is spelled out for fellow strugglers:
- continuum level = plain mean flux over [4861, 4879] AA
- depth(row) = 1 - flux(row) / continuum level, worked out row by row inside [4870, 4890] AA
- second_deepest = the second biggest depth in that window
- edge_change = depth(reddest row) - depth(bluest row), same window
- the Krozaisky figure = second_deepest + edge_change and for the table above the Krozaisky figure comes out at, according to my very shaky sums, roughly 0.18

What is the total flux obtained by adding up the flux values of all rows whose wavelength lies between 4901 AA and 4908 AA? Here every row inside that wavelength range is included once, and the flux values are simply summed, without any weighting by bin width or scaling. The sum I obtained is 8.57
